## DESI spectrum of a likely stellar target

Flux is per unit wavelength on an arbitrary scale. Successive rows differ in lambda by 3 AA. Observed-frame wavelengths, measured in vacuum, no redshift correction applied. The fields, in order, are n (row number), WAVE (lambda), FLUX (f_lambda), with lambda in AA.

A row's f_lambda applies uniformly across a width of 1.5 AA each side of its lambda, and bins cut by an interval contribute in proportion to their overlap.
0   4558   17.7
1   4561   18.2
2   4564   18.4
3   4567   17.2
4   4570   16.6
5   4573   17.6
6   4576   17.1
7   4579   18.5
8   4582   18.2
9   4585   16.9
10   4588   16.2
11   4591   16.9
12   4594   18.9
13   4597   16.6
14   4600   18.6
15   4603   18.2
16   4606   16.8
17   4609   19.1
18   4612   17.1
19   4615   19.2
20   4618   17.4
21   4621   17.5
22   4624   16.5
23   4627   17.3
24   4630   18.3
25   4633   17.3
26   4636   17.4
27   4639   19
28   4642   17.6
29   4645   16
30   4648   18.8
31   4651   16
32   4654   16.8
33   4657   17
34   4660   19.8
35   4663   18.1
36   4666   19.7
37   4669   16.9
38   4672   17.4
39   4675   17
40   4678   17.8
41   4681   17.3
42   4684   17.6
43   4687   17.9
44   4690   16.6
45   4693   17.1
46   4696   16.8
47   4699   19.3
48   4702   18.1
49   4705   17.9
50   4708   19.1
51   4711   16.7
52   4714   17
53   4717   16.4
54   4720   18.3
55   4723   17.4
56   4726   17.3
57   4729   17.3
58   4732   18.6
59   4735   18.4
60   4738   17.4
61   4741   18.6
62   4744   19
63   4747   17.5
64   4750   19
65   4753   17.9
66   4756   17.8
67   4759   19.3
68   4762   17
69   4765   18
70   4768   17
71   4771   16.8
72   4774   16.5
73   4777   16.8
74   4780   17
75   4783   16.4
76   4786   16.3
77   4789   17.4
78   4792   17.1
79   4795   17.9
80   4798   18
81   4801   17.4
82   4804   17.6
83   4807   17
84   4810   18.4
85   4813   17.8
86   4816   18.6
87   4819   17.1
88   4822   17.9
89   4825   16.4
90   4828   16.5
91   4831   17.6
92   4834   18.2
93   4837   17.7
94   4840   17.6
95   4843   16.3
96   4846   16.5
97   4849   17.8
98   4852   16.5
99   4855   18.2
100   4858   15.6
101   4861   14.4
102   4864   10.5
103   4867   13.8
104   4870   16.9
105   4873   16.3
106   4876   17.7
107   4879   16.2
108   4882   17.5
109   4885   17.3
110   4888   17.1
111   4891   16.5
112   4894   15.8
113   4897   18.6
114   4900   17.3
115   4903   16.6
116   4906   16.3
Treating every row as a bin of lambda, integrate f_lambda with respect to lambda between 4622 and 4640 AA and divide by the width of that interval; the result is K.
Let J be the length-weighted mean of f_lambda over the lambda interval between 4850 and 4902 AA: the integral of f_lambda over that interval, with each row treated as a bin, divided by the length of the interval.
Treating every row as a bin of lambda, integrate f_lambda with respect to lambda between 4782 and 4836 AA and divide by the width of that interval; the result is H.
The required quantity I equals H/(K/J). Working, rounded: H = 17.43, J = 16.3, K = 17.6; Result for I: 16.1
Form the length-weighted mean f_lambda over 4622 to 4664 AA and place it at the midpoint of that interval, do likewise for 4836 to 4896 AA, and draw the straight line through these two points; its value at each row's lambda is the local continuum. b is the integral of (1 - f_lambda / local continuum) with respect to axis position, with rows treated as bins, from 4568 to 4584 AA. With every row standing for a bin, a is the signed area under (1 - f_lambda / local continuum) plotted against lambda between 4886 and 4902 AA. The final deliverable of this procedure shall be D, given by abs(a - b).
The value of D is 1.2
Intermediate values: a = -0.9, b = 0.3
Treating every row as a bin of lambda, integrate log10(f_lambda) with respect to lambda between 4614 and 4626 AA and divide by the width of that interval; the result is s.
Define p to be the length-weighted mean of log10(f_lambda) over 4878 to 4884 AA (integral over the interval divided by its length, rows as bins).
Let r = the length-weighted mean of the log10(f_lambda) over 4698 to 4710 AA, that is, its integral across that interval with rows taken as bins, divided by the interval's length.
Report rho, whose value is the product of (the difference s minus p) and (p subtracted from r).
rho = 0.0006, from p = 1.229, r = 1.27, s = 1.24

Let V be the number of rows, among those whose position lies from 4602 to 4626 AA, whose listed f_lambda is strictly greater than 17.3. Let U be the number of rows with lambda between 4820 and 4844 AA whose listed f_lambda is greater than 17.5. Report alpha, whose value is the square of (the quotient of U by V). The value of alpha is 1.0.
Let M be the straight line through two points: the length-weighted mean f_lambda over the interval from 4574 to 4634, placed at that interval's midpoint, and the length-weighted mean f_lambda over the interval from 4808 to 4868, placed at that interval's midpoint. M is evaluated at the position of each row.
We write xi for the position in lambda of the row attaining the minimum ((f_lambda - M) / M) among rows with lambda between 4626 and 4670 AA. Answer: 4645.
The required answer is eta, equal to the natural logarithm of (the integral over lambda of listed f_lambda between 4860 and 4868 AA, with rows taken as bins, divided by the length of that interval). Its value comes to 2.55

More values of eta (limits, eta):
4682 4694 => 2.85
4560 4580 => 2.87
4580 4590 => 2.84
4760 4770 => 2.86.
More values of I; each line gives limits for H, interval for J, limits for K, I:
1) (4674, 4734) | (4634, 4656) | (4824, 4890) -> 18.5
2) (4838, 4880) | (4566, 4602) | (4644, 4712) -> 15.9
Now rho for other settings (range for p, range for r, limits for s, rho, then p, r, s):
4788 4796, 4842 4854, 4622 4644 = 0.0000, 1.242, 1.23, 1.24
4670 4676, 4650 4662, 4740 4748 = 0.0002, 1.235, 1.24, 1.26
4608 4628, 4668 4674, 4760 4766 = 0.0000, 1.247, 1.23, 1.25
